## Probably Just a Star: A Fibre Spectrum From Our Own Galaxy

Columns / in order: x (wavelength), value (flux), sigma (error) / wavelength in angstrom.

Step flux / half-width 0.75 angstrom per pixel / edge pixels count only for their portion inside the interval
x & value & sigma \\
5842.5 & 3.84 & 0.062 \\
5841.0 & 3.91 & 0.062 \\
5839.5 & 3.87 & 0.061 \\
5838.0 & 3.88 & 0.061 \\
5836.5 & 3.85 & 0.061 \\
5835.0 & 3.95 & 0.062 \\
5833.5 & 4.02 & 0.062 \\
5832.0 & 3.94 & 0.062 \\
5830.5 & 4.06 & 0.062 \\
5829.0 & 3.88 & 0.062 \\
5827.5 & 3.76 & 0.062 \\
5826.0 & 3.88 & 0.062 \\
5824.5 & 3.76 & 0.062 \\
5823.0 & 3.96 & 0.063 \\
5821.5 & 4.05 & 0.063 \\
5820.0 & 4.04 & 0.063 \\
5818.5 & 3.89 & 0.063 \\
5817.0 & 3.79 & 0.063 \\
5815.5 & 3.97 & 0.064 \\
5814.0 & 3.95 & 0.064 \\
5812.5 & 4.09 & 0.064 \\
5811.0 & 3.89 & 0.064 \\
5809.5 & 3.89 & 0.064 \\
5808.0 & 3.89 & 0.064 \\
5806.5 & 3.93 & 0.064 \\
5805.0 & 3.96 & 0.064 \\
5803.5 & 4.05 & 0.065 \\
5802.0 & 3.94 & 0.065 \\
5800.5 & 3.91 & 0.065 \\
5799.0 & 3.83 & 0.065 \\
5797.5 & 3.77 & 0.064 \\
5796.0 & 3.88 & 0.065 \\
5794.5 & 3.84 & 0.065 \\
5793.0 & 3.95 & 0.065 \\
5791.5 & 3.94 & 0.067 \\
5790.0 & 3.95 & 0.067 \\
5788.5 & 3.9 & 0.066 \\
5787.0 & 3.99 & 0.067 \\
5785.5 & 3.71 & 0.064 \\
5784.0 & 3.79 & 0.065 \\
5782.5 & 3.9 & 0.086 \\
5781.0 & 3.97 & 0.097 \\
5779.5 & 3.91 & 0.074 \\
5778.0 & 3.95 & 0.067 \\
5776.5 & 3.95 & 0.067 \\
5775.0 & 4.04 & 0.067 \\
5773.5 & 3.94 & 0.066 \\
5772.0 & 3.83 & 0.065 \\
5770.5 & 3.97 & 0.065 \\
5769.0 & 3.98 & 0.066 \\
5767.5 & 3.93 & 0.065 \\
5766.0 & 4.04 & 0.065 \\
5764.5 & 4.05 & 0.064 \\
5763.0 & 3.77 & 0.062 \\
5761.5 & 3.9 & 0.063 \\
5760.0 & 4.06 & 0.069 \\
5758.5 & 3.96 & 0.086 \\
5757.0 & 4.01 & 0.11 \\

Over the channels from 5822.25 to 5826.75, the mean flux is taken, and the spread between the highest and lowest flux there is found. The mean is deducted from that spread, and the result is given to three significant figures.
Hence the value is -3.67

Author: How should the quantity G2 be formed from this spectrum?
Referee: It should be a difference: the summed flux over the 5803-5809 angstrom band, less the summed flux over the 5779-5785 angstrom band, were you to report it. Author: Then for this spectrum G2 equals 0.26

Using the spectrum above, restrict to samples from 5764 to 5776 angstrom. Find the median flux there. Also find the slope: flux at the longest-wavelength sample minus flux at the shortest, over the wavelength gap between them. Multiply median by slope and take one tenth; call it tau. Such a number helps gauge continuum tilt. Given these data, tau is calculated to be -0.0004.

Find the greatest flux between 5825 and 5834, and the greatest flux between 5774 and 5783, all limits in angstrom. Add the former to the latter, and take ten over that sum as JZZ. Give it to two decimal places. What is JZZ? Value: 1.23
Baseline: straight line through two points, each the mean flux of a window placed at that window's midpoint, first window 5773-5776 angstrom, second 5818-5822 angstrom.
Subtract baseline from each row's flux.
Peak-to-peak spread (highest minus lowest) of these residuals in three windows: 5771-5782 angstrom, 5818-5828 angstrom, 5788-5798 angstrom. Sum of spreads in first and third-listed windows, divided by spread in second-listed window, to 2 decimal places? 1.34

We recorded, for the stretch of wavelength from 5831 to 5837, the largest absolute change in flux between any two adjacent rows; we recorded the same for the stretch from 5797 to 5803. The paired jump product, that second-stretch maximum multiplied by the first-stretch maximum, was 0.008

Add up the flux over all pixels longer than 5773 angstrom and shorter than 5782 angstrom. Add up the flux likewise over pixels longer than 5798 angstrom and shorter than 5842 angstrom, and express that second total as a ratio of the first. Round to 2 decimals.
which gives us 4.79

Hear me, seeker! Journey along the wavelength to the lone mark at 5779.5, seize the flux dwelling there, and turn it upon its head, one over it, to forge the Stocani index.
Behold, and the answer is 0.256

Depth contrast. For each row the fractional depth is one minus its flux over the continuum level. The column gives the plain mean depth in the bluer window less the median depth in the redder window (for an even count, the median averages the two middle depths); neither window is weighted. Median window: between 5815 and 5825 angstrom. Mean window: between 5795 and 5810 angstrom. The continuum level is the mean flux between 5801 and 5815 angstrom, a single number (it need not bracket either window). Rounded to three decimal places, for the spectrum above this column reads 0.014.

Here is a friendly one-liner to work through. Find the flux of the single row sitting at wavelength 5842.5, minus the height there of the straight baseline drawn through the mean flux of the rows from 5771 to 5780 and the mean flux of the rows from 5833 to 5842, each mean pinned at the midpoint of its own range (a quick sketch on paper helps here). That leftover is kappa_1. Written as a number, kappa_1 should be -0.07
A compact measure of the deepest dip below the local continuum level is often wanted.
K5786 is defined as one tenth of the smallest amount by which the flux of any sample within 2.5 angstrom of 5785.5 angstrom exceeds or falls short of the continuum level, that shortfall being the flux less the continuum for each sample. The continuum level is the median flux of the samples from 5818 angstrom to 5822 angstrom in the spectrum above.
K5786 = -0.033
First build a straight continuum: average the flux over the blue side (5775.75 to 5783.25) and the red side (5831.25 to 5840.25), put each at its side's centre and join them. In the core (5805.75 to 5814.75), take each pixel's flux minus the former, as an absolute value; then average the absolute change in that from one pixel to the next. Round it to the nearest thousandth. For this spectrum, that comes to 0.061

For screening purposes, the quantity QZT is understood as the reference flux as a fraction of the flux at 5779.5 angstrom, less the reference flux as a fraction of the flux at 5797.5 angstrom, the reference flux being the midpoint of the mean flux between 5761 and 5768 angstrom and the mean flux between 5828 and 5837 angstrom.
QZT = -0.04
